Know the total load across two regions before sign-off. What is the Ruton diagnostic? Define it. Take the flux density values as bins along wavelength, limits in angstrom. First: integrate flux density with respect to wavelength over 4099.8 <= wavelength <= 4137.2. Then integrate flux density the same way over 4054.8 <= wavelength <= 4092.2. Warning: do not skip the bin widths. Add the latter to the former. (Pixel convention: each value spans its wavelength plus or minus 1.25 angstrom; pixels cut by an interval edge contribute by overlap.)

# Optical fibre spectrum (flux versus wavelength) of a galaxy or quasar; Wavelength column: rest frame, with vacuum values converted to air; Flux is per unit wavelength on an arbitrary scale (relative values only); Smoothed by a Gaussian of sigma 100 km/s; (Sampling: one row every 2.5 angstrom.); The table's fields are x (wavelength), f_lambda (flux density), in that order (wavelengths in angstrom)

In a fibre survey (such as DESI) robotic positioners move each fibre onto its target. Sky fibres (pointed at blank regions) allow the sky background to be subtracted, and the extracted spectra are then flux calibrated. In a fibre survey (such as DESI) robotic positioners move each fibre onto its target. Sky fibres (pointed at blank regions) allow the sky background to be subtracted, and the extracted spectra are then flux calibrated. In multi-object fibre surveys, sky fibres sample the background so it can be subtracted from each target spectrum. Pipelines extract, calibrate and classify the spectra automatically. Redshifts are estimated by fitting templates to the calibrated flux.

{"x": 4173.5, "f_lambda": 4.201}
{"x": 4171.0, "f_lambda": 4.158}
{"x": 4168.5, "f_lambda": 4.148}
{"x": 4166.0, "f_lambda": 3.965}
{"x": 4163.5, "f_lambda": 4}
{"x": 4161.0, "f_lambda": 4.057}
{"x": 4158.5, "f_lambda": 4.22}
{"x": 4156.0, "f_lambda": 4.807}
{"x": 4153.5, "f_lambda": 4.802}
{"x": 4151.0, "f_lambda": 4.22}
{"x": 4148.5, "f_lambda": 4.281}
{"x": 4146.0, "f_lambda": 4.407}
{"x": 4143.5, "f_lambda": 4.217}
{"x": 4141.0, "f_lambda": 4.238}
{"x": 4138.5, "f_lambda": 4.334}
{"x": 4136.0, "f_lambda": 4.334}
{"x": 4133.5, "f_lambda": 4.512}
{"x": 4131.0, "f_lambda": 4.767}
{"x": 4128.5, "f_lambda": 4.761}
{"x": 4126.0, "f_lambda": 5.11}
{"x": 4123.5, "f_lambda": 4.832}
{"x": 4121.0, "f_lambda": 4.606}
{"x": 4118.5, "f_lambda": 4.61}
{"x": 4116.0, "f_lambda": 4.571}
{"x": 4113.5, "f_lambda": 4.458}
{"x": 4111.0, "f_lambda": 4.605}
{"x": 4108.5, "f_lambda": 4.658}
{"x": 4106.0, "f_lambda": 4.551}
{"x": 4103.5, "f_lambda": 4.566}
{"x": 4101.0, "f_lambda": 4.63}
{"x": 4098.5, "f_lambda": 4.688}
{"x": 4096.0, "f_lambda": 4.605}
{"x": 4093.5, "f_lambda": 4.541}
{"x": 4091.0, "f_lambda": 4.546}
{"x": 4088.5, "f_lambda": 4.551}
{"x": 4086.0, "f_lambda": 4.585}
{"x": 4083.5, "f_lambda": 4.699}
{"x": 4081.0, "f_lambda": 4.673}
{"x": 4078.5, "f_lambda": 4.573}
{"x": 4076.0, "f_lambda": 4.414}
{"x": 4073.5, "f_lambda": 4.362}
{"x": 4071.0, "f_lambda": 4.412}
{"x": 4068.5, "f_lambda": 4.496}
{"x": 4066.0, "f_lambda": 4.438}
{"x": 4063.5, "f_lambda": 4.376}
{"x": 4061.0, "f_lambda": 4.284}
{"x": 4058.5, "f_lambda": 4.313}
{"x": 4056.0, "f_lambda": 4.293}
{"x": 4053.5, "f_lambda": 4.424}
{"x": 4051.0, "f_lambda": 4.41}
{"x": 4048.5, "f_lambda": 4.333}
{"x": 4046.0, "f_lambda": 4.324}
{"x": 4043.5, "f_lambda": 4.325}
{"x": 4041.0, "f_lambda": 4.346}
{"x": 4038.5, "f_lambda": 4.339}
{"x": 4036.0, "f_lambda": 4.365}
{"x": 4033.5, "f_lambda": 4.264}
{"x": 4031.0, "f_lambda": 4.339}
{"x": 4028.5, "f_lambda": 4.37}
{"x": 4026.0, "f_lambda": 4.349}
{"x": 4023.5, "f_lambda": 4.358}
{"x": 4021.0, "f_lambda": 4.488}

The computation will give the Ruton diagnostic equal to 341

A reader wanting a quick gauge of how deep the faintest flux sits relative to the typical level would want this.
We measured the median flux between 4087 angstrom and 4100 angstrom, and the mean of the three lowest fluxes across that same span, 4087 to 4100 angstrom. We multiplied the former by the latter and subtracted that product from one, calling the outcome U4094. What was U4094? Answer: -19.7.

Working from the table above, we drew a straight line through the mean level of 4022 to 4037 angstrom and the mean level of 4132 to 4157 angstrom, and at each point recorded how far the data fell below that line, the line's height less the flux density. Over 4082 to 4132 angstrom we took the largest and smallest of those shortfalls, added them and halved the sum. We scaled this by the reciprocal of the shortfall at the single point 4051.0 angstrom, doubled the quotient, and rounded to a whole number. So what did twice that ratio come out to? 14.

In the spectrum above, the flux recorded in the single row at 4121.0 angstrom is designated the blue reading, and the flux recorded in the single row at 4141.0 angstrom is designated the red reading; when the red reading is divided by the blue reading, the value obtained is 0.92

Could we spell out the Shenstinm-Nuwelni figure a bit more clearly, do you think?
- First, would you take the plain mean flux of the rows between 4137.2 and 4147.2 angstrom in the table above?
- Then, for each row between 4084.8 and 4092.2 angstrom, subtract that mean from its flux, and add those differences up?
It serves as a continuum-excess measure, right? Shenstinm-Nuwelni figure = 0.79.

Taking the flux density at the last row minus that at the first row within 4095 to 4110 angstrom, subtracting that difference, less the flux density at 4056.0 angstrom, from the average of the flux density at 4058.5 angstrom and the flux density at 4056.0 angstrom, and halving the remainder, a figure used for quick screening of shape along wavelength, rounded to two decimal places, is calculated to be 4.27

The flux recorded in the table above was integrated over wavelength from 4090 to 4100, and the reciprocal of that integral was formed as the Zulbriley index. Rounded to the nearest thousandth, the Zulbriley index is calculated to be 0.022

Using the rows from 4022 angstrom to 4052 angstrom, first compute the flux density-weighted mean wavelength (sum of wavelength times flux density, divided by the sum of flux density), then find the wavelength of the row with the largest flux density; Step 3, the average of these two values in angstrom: 4044.1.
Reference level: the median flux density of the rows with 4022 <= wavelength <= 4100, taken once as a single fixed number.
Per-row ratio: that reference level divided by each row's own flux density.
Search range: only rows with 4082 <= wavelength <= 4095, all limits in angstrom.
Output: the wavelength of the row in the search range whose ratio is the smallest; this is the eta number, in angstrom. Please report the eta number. 4083.5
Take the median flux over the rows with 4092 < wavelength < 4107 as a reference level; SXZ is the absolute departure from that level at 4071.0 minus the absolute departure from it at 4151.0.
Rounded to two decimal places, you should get -0.19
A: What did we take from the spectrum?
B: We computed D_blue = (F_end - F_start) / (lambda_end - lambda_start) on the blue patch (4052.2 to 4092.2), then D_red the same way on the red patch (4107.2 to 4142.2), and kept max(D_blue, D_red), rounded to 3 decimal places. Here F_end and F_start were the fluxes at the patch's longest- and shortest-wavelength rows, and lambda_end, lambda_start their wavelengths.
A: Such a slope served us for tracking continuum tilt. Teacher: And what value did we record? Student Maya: 0.003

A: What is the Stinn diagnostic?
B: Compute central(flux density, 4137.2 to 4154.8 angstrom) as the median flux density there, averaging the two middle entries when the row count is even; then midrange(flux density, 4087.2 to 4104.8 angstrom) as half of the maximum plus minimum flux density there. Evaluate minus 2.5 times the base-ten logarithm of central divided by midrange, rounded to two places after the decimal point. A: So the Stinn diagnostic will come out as 0.08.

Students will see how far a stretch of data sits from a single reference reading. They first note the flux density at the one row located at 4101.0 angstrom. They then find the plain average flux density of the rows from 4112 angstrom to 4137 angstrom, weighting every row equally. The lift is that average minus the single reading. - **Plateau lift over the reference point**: 0.03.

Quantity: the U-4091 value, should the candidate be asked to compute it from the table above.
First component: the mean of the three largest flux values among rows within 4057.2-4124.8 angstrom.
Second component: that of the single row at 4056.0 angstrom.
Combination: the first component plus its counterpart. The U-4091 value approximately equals 9.03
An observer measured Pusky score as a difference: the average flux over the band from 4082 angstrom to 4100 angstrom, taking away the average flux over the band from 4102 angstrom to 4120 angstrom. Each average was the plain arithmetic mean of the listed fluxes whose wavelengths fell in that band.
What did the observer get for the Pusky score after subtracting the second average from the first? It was 0.03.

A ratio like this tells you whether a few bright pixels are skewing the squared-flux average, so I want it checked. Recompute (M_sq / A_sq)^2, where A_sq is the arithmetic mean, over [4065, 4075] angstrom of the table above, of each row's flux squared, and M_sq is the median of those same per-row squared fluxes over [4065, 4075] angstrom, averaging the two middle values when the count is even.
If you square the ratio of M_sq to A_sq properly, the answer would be 1.00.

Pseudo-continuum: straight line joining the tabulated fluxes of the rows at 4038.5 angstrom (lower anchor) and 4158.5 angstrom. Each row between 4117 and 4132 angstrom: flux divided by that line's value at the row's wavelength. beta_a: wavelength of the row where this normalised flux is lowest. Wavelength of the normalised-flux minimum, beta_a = 4121.0 angstrom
